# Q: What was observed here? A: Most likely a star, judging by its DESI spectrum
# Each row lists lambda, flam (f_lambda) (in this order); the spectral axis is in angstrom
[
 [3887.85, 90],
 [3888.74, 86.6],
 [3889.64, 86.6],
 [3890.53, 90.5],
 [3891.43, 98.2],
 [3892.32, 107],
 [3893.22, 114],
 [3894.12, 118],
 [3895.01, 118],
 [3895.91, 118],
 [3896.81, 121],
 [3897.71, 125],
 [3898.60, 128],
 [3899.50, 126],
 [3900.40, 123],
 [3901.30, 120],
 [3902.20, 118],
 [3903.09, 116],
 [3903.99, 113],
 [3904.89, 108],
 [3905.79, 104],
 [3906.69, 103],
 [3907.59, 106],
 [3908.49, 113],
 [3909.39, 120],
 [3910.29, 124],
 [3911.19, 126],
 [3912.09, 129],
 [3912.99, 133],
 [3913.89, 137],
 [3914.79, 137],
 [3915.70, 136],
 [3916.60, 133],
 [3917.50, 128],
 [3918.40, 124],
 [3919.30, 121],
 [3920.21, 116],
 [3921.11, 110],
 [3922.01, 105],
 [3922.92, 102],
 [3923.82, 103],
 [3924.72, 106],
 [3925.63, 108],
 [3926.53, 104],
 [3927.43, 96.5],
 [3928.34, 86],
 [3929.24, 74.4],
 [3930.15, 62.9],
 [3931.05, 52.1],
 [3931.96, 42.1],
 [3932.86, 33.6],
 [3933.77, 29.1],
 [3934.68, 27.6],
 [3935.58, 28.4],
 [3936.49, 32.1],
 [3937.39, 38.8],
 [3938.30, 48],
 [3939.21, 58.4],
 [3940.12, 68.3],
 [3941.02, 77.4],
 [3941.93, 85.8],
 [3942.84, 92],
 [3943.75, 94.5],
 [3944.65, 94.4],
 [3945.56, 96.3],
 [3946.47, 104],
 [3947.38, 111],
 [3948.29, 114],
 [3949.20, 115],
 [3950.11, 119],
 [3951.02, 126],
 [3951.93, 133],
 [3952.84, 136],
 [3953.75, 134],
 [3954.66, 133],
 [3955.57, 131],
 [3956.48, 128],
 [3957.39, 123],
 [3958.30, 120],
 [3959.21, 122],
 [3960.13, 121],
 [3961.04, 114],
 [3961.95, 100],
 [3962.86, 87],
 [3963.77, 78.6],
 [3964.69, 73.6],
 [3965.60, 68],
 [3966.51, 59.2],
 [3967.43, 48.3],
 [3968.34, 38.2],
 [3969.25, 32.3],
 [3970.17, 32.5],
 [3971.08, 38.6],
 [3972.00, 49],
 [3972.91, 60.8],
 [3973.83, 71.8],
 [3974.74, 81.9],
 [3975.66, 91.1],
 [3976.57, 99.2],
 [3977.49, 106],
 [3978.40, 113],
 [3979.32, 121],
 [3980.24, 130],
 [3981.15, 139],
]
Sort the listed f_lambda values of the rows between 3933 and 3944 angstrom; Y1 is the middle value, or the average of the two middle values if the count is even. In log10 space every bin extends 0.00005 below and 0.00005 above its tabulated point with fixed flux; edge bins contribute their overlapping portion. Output 53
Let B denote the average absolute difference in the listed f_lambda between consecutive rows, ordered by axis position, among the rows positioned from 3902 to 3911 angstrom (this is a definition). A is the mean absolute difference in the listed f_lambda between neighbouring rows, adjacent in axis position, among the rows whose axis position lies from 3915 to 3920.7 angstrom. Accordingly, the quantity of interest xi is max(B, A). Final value 4.0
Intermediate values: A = 4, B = 4.0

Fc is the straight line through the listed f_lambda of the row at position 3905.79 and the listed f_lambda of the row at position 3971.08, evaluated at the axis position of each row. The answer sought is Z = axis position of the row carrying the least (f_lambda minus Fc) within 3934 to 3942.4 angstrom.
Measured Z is 3934.68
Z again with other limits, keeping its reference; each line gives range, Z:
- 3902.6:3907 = 3906.69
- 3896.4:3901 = 3896.81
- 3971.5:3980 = 3972.00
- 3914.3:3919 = 3918.40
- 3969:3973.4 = 3969.25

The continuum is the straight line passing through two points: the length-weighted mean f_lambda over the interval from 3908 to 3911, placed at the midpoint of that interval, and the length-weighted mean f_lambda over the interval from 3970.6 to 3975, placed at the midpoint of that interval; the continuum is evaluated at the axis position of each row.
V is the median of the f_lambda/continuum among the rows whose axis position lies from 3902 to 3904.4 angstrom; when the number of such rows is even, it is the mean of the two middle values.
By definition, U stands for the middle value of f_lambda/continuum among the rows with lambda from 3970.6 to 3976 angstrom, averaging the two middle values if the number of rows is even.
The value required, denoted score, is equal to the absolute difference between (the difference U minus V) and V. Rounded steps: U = 1.1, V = 0.92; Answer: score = 0.72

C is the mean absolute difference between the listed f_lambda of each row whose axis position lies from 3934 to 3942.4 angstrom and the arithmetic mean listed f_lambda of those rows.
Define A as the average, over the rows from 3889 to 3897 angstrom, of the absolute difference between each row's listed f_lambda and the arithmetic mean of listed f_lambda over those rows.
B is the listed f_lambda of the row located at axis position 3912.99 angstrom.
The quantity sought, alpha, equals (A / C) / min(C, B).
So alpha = 0.032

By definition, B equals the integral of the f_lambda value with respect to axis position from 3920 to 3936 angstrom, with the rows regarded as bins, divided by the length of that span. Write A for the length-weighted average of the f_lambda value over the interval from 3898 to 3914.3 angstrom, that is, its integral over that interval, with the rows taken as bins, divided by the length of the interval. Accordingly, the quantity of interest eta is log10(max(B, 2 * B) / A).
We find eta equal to 0.11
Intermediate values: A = 119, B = 77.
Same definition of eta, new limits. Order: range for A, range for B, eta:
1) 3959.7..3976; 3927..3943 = 0.22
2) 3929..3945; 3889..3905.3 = 0.60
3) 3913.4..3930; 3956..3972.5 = 0.15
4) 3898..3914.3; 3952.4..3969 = 0.22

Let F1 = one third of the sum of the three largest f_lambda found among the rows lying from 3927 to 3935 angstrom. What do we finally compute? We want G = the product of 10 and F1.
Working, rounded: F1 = 86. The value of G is 856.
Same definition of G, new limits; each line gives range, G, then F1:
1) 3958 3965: 1210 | 121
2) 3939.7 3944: 908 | 91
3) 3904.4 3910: 1137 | 114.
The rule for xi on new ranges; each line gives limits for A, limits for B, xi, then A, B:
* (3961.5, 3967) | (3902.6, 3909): 8.2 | 8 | 3.8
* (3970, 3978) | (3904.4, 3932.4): 9.2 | 9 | 4.9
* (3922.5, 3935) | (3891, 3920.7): 6.6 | 7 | 3.4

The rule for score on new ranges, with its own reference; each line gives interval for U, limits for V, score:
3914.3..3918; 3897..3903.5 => 0.72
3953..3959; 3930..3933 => 0.77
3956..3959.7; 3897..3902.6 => 0.24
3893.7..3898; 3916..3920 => 1.37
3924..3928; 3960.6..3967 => 1.31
